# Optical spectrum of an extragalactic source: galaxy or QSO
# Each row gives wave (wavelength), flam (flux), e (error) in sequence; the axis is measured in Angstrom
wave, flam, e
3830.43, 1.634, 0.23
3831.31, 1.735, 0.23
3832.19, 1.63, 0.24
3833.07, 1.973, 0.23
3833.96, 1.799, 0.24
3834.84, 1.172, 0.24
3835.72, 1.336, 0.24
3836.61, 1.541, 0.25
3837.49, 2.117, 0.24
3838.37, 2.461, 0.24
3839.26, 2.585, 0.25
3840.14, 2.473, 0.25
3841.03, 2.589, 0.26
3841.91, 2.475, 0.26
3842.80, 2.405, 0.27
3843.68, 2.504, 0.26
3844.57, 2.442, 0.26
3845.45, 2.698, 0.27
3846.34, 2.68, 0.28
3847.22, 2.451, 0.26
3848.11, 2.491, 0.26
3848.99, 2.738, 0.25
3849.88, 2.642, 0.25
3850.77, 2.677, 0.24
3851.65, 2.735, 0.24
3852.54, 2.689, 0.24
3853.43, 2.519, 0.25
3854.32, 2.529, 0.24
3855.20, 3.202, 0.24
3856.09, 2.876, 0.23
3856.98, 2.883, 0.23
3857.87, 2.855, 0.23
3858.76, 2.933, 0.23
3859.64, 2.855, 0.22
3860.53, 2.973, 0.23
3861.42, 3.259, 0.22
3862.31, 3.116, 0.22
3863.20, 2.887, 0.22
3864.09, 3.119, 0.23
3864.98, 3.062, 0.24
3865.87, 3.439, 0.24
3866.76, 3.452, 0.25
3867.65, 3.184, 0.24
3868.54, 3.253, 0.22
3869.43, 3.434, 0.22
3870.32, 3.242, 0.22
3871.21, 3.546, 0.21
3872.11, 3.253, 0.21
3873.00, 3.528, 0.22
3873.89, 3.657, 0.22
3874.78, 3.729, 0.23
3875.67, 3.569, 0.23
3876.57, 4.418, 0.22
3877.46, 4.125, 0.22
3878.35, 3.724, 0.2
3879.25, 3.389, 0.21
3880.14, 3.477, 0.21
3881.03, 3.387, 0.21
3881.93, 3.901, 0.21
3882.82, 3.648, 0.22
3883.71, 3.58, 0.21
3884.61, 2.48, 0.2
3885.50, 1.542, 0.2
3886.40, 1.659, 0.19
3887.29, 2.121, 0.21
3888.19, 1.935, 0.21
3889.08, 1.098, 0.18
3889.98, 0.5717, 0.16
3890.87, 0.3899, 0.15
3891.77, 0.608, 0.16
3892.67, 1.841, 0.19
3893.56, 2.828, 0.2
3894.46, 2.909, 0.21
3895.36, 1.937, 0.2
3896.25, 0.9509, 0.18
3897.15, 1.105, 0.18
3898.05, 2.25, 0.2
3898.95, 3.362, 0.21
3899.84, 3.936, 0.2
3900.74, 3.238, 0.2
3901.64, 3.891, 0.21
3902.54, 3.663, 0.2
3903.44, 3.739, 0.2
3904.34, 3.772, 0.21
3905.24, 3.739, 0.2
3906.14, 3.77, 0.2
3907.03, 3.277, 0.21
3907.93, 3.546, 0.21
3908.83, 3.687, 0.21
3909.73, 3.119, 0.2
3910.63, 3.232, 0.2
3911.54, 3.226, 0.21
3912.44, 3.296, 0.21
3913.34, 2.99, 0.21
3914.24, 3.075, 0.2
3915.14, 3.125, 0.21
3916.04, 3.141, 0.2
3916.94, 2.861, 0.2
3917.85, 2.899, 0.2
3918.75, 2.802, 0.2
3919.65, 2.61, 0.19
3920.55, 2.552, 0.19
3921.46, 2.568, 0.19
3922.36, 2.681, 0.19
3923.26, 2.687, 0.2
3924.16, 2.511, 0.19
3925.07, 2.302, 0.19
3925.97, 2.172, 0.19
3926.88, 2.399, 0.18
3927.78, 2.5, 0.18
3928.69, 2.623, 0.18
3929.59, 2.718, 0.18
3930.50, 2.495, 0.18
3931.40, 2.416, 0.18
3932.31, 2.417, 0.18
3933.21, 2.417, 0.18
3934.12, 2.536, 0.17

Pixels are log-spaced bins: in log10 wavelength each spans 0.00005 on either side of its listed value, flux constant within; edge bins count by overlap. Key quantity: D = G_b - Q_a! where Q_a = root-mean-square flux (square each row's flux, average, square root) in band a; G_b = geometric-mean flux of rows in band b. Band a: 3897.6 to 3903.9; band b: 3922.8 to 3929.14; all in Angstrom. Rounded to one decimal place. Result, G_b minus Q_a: -1.0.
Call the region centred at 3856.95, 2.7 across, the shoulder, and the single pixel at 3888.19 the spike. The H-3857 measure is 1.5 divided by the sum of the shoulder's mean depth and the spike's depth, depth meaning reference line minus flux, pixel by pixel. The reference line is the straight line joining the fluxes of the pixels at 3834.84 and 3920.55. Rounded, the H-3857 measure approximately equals -1.2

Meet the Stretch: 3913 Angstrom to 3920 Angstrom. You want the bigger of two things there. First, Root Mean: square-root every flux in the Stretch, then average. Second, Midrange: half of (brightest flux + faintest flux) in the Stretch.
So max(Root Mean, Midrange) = 2.9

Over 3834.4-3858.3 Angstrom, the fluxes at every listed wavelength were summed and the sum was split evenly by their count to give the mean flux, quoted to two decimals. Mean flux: 2.47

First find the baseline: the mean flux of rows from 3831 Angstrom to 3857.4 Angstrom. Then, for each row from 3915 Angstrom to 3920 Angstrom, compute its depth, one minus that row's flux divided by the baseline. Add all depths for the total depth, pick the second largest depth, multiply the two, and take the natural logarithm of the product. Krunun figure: -1.4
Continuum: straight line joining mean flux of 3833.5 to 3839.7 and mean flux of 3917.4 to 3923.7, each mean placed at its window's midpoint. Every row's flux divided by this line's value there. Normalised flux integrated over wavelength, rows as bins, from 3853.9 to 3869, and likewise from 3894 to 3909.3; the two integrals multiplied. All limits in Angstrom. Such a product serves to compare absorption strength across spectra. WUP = 415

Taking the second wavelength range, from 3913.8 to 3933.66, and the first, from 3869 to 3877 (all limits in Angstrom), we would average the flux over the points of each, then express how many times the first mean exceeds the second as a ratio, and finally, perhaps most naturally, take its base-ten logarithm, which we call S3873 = 0.135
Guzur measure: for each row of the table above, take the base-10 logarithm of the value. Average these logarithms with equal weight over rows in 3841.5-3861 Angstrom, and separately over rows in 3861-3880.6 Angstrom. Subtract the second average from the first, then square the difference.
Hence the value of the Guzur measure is 0.011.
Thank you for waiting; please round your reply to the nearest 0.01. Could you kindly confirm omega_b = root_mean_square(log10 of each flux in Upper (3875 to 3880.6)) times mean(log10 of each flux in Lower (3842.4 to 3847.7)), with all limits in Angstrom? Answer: 0.23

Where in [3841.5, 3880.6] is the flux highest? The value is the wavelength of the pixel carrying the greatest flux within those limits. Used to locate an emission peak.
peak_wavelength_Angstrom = 3876.57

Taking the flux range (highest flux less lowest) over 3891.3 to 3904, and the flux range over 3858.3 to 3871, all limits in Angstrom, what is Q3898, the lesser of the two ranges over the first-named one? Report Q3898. 0.18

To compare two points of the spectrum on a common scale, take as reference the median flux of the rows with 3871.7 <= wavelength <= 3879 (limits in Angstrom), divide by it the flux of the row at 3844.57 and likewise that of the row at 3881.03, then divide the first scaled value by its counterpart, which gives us 0.72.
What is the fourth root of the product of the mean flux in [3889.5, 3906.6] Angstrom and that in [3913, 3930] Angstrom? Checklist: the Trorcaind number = 1.62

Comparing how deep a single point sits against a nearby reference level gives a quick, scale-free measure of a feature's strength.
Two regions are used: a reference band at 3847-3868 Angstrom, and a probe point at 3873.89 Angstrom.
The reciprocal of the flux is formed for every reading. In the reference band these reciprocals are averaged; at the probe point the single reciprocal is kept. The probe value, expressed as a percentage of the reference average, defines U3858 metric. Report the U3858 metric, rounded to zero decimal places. 79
